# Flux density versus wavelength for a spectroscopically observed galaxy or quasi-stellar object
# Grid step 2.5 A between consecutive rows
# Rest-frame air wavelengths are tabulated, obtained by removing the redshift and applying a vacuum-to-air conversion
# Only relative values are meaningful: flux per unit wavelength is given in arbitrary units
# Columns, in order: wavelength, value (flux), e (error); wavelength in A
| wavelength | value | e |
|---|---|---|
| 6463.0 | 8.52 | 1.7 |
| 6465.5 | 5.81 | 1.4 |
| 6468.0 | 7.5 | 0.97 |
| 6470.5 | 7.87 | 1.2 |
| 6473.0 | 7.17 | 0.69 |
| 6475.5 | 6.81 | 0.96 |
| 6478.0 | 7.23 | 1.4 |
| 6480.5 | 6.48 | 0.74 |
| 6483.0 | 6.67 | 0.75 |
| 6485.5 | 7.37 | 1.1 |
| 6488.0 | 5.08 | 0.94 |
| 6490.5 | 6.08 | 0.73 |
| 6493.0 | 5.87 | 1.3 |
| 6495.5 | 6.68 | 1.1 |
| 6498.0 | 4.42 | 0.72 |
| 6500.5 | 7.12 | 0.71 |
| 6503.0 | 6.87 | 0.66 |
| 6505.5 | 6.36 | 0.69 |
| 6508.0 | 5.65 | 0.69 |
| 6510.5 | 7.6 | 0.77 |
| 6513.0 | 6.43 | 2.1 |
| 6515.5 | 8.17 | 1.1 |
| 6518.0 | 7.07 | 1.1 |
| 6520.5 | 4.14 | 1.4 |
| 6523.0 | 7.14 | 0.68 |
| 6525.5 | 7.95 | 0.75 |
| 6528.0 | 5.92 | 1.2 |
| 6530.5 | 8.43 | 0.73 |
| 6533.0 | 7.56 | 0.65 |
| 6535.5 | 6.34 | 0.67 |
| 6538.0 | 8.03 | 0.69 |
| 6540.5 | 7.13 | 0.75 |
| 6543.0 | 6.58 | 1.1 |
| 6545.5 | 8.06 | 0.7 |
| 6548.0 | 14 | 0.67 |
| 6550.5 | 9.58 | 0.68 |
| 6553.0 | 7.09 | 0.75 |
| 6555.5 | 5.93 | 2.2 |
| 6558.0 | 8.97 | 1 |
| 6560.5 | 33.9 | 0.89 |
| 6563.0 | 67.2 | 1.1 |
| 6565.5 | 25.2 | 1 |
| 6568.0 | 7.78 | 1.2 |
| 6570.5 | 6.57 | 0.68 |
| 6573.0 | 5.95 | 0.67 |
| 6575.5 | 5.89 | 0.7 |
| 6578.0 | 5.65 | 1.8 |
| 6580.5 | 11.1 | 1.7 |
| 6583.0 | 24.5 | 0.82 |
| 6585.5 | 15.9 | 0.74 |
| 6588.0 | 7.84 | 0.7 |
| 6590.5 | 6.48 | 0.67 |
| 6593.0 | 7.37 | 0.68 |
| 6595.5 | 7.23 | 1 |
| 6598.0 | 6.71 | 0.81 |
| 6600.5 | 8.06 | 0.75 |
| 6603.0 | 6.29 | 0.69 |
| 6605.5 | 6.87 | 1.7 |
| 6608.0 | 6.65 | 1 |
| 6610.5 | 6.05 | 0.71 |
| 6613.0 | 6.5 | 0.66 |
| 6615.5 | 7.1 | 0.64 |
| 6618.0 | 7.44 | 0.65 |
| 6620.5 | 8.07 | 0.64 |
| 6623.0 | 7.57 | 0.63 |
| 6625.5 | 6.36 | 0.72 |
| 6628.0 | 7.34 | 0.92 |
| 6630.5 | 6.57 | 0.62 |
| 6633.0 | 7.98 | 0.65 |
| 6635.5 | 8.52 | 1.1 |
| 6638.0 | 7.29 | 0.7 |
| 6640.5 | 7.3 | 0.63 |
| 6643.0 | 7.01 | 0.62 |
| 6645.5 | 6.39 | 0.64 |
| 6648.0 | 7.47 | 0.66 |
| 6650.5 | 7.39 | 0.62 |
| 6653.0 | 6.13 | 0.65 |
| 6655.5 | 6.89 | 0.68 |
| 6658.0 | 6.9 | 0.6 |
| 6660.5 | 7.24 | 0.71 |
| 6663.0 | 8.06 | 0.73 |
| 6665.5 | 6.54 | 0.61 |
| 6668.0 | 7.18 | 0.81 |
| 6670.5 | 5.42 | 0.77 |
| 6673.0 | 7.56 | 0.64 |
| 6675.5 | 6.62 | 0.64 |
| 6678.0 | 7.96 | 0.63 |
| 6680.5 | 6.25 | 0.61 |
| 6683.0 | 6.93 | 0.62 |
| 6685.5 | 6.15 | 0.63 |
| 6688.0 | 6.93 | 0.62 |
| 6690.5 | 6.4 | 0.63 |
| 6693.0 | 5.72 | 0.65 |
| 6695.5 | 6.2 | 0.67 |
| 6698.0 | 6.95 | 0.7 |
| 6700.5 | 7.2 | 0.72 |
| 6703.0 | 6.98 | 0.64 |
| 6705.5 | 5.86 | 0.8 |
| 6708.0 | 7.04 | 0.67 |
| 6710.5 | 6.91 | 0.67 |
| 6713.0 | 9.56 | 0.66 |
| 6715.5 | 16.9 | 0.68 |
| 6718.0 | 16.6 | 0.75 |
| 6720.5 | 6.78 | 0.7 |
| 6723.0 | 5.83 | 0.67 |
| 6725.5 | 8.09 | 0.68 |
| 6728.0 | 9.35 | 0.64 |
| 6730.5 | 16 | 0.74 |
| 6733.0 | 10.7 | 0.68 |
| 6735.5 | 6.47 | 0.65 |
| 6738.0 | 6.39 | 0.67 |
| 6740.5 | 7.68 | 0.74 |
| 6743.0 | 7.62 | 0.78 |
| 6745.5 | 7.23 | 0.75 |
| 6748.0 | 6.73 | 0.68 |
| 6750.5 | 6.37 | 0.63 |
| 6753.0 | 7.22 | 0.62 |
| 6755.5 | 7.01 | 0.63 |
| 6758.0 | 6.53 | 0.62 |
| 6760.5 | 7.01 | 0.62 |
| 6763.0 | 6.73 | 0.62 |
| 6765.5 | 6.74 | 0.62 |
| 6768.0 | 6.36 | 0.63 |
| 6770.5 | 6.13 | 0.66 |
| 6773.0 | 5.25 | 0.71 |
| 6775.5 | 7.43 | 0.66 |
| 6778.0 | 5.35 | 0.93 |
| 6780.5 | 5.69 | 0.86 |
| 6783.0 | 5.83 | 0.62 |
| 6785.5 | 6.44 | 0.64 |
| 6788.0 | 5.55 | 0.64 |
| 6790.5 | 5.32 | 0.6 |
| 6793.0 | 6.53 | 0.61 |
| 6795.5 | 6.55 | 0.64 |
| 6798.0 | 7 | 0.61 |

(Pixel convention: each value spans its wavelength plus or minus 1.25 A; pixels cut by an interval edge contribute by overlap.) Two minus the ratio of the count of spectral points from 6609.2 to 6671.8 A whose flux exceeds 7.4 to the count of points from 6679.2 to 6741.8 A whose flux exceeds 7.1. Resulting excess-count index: 1.22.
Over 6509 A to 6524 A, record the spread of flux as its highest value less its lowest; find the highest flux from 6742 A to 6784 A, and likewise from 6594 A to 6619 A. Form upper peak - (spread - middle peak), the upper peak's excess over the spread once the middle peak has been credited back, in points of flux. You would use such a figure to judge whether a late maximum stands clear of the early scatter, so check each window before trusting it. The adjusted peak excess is 12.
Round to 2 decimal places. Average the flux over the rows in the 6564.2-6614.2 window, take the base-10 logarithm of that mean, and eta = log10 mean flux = 0.97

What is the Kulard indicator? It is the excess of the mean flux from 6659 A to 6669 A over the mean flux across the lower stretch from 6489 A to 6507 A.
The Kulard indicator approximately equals 1.1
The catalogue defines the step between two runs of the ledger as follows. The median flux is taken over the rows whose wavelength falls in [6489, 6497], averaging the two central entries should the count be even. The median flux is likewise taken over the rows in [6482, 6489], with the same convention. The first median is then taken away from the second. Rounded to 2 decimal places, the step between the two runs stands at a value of 0.59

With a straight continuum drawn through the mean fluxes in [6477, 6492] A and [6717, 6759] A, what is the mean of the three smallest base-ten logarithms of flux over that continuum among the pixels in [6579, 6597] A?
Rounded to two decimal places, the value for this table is -0.02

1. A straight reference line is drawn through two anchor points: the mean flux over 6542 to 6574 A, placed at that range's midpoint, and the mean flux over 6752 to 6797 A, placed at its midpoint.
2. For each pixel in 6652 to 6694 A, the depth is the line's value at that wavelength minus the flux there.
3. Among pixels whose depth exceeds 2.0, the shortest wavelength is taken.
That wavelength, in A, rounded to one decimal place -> 6653.0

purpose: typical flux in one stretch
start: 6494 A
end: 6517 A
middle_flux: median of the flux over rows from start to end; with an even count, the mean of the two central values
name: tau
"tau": 6.68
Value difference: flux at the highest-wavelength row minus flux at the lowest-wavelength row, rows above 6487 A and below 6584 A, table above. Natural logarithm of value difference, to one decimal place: 3.0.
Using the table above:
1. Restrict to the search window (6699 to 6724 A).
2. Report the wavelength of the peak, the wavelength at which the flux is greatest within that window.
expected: 6715.5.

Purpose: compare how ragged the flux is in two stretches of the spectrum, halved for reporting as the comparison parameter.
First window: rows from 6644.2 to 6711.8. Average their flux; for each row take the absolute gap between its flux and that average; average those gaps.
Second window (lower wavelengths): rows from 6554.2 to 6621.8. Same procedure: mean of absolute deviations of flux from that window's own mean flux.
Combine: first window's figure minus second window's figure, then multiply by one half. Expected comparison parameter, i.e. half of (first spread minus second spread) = -4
